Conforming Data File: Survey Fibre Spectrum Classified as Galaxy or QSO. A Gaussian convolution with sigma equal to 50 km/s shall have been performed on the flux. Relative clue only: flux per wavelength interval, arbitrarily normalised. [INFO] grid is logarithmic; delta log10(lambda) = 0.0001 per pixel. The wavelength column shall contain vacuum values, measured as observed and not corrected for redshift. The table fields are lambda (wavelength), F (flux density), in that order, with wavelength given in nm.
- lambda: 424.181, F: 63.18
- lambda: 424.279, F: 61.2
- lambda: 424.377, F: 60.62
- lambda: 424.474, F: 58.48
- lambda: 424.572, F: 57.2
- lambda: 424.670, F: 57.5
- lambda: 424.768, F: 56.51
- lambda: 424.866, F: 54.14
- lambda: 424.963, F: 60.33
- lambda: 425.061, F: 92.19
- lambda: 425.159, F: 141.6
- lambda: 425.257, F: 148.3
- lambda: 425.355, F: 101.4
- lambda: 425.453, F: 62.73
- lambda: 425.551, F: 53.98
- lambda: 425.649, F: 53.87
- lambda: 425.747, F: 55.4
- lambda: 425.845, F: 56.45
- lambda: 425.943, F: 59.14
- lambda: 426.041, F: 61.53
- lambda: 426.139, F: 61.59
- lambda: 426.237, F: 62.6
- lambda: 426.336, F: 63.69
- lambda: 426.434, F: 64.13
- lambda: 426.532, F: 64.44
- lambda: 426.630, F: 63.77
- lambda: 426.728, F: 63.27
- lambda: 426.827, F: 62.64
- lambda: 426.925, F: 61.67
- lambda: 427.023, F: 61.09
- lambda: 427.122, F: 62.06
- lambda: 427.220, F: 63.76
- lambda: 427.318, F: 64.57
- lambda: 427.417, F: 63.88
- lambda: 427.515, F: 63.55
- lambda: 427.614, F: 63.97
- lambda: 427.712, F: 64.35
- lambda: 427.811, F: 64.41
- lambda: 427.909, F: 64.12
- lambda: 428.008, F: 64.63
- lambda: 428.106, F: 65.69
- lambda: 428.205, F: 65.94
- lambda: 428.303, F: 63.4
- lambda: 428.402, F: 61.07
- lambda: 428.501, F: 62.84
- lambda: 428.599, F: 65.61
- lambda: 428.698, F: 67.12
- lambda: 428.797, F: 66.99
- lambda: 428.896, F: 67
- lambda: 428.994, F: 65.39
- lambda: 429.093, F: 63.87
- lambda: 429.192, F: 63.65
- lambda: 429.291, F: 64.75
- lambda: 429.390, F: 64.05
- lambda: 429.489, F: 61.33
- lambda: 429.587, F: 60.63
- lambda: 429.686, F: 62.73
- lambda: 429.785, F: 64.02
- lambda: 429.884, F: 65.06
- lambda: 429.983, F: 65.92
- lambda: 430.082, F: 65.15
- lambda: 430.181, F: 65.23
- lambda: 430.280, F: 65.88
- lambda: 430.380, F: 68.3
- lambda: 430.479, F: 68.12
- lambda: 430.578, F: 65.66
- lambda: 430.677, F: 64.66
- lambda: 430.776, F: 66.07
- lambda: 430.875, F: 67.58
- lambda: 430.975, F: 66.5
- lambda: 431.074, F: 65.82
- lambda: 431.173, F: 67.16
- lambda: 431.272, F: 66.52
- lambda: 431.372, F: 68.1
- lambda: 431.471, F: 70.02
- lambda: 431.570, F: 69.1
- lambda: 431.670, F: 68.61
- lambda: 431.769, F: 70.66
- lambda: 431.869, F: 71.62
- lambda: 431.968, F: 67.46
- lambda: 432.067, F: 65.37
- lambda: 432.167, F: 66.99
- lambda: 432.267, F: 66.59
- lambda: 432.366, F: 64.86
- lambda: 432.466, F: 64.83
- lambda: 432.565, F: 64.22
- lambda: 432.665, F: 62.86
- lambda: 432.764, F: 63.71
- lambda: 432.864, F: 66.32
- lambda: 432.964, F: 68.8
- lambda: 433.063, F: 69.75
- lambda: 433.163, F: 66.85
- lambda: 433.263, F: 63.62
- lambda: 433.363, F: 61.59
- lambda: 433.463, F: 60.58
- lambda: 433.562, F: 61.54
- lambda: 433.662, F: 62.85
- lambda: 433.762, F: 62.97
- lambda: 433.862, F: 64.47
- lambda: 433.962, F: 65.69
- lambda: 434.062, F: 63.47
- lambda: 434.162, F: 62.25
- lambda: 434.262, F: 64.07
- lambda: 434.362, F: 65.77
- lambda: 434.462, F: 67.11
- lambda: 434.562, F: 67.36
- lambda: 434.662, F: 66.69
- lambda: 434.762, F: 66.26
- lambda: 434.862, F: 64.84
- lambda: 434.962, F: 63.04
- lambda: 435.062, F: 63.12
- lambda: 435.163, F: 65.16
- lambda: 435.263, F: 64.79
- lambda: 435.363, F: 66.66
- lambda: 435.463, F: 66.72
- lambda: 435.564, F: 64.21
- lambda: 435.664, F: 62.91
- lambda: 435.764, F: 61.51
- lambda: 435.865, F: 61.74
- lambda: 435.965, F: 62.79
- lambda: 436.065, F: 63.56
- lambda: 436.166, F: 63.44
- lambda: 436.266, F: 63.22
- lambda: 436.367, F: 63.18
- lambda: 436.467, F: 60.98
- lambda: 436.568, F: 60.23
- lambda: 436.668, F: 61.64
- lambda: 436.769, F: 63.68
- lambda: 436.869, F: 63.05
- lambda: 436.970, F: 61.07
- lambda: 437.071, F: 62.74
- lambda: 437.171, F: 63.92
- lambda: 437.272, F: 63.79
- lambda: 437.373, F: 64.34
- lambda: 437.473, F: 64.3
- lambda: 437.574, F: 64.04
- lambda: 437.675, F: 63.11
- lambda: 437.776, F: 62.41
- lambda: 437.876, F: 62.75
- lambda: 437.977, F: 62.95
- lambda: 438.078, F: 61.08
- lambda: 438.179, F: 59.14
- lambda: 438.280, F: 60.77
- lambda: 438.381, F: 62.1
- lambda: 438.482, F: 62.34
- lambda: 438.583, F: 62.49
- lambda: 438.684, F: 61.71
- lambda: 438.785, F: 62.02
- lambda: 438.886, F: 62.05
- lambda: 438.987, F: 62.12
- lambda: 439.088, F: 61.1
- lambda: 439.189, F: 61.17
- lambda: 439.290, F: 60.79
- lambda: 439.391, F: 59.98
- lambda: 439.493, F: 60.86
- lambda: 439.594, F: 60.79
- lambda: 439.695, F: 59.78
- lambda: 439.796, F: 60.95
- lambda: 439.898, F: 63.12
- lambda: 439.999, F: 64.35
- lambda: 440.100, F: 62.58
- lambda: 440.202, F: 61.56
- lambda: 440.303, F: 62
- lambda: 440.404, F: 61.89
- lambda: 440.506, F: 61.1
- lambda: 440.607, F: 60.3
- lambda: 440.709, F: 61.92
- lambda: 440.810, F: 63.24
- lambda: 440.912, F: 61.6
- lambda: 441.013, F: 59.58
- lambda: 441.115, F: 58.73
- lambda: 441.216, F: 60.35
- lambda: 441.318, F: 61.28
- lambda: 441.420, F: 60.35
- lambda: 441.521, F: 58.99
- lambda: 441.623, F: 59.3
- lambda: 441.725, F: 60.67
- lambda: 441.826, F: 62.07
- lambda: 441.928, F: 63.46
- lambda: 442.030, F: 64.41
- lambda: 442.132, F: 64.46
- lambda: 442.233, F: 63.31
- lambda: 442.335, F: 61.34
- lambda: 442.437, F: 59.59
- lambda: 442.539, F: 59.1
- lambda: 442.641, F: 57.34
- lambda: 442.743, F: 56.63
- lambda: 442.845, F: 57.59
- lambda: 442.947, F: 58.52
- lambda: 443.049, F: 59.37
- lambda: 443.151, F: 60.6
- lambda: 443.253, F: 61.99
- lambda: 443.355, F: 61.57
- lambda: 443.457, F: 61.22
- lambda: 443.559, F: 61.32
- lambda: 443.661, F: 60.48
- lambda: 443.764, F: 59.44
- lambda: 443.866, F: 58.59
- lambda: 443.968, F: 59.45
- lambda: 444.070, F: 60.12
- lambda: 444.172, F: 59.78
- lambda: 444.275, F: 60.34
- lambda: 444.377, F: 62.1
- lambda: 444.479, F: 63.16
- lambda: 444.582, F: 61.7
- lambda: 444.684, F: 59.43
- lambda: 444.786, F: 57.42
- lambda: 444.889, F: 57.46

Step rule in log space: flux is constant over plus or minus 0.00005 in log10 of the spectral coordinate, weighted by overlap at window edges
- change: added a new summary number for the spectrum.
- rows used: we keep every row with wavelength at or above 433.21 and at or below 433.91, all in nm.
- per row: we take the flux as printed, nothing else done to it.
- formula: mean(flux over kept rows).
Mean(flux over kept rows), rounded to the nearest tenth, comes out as 62.5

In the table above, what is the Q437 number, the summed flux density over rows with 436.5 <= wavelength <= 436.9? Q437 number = 249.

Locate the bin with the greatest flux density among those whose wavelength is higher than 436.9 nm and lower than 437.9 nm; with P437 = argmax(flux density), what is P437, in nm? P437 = 437.373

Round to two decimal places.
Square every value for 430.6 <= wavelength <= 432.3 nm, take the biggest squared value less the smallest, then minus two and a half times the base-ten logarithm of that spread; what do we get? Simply -7.44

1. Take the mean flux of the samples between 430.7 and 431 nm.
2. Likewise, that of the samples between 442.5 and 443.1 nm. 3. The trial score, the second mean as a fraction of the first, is 0.87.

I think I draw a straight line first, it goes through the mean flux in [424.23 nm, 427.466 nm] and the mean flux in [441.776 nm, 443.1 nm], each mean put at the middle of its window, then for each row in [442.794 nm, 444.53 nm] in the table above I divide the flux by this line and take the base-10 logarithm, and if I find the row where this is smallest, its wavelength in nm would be 442.845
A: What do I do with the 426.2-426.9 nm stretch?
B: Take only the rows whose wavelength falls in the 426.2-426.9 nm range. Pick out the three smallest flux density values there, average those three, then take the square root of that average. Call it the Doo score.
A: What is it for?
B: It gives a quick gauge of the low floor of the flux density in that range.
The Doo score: 7.93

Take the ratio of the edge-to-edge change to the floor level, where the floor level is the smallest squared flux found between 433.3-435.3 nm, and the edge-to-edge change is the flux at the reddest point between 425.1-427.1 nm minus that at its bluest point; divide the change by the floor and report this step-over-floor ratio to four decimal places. -0.0219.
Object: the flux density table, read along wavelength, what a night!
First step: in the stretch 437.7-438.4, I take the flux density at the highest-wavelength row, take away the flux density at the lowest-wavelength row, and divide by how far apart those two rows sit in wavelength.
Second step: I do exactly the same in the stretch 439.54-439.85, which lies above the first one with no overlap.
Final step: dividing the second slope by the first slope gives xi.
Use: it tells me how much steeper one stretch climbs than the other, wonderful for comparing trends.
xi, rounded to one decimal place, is -1.5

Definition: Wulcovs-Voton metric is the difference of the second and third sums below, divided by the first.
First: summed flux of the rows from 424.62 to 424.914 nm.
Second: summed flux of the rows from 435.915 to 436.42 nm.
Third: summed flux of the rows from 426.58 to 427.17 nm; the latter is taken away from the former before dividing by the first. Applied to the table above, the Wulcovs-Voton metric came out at -0.3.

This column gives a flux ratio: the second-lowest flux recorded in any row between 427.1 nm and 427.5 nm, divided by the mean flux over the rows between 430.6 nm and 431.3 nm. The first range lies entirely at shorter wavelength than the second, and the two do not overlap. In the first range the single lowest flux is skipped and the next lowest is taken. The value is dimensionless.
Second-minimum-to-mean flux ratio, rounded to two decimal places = 0.96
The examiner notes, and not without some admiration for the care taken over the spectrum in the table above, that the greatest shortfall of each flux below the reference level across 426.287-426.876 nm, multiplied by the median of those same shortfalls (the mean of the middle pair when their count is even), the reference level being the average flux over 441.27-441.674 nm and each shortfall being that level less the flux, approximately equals 10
